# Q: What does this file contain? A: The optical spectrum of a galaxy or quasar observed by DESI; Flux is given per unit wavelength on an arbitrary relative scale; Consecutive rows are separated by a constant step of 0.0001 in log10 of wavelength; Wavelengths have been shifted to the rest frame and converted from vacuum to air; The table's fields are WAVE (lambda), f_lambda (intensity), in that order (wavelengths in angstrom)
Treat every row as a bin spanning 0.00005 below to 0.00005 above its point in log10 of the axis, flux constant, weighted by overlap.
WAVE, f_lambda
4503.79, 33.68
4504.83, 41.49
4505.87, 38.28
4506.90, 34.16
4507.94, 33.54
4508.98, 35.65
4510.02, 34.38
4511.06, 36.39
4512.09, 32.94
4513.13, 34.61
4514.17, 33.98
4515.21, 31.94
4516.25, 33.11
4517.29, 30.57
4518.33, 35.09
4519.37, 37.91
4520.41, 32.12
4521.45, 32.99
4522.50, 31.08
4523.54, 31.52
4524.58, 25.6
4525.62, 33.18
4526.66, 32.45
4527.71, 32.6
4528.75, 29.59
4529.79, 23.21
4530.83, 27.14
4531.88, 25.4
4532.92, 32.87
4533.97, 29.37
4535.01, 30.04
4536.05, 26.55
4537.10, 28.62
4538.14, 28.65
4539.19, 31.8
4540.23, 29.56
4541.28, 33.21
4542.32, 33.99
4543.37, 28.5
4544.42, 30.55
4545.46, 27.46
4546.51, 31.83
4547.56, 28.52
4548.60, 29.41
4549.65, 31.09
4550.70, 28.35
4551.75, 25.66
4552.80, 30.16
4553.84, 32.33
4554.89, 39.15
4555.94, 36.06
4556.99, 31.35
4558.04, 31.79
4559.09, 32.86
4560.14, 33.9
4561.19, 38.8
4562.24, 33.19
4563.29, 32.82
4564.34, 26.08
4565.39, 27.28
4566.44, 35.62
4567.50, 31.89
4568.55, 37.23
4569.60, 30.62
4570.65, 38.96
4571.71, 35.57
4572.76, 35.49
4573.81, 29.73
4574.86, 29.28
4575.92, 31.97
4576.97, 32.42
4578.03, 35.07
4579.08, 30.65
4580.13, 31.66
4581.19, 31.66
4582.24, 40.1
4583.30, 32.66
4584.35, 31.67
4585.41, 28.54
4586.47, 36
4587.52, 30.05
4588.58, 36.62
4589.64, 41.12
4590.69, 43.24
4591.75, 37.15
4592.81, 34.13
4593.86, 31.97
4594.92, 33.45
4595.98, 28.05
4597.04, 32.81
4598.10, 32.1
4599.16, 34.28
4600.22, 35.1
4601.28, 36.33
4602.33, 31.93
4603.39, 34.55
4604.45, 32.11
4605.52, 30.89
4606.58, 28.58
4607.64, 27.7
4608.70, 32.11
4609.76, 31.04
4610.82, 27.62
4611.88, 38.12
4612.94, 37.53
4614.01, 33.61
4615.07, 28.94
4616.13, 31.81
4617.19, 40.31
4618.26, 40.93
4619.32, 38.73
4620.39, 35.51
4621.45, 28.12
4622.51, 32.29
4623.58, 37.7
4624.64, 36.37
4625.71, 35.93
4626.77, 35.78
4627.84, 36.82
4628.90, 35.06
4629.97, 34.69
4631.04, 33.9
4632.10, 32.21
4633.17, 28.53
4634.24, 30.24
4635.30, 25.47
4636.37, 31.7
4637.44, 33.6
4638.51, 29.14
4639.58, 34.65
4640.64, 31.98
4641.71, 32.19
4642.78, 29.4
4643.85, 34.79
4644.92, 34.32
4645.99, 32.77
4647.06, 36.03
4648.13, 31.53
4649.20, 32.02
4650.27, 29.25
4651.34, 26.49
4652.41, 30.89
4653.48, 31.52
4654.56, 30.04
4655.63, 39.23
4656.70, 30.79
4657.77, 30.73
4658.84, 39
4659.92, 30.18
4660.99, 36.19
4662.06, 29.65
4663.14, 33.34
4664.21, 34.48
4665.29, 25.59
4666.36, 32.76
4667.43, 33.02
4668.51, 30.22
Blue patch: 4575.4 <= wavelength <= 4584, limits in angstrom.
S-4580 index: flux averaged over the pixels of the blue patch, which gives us 33.3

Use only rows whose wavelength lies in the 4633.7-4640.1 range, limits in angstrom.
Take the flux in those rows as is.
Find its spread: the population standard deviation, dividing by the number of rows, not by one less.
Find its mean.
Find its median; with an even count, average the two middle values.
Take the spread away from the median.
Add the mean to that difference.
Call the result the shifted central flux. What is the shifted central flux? 59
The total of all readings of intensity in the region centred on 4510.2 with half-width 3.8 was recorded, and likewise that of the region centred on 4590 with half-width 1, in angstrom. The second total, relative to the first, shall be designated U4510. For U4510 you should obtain 0.3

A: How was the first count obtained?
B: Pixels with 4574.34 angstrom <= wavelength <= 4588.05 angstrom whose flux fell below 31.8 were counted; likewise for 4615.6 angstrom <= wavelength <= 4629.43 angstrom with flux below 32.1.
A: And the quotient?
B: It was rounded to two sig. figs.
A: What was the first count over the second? 3.5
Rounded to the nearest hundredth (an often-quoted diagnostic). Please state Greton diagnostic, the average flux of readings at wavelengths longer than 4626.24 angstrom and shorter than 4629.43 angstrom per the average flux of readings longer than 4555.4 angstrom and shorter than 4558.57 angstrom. 1.09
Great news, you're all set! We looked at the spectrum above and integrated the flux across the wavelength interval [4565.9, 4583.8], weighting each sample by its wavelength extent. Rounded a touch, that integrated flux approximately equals 601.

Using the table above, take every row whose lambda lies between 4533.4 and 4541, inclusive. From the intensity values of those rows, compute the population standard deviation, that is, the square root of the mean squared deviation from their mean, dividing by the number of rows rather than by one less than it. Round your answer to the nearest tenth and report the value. 1.5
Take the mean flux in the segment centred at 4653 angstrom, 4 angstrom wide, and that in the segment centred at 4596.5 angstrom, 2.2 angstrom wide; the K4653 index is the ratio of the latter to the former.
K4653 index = 1.02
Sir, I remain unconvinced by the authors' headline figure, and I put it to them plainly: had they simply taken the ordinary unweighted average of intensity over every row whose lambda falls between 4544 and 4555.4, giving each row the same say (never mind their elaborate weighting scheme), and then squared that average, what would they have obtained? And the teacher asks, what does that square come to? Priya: 925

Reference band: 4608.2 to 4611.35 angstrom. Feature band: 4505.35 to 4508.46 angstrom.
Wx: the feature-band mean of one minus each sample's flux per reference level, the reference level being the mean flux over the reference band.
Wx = -0.17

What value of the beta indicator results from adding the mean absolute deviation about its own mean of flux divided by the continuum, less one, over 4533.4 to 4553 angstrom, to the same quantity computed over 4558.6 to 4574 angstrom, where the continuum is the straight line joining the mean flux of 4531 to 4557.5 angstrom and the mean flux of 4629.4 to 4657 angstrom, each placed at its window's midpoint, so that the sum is 0.15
